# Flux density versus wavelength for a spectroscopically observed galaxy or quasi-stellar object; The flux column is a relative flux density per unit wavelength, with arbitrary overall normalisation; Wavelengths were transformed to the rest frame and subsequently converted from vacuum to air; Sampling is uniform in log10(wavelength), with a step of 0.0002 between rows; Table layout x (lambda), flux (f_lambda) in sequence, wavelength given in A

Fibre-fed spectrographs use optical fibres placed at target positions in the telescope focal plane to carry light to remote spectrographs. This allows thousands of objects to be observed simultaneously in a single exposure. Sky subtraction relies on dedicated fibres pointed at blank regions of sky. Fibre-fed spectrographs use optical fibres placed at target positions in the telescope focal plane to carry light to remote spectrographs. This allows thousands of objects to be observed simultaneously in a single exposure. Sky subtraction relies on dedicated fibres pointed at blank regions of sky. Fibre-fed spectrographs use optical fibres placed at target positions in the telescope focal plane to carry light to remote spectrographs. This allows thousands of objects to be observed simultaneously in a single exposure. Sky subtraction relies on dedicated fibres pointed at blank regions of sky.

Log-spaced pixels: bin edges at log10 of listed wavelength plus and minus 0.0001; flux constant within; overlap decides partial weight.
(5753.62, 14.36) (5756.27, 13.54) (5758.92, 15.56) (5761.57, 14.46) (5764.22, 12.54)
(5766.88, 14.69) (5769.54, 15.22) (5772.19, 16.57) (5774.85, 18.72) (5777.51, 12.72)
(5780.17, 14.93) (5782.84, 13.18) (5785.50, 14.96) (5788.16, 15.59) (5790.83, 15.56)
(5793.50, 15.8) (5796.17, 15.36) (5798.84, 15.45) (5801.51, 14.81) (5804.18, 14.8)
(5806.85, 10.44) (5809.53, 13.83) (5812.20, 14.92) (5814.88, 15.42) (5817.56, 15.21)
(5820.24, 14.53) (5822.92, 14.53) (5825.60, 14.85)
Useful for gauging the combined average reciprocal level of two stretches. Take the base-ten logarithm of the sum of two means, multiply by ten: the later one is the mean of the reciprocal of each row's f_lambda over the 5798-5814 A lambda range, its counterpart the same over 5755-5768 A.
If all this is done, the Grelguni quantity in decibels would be -8.43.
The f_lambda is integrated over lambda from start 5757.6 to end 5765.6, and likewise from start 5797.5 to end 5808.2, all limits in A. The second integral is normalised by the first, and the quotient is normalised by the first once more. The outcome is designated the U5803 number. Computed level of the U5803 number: 0.012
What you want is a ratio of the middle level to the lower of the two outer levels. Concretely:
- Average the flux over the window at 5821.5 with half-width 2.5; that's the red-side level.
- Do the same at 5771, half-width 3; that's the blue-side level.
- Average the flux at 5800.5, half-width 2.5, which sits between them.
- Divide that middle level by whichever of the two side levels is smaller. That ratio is 1.04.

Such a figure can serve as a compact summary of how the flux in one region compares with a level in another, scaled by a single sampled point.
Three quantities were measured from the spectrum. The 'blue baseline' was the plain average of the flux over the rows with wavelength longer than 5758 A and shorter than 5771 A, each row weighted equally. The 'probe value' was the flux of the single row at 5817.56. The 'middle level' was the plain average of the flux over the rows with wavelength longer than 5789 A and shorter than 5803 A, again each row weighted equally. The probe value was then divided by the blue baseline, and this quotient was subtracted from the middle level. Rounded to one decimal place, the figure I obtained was 14.3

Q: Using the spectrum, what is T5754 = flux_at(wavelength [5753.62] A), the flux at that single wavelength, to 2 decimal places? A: 14.36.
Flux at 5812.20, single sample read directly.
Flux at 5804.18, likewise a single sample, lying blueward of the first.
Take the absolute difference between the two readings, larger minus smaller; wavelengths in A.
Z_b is 0.1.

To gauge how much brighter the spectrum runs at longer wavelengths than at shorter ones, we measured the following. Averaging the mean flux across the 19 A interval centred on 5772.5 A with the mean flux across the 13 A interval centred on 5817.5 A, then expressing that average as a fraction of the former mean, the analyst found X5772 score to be 1.00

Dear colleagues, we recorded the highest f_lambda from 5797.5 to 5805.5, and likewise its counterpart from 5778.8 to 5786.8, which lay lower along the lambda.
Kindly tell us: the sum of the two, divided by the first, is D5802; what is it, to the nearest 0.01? 1.97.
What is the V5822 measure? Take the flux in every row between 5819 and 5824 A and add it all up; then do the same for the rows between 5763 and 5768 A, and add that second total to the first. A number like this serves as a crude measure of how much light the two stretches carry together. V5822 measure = 56.3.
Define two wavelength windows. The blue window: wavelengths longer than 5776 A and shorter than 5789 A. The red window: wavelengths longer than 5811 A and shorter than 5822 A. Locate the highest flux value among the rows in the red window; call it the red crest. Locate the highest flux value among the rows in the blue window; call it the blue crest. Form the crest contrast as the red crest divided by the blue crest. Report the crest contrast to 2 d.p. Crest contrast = 0.99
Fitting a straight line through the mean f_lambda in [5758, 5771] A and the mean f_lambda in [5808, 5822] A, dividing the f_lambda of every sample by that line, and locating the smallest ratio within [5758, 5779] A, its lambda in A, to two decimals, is 5764.22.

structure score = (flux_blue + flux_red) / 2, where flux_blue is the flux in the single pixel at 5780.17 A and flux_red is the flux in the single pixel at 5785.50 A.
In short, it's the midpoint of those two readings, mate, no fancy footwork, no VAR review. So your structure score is 14.9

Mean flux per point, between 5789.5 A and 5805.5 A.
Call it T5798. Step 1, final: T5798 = 15.3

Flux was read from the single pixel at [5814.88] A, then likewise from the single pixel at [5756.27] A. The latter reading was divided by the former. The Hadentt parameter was 0.88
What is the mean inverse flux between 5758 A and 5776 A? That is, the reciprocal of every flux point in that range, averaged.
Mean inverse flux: 0.066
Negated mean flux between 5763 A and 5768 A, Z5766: -13.6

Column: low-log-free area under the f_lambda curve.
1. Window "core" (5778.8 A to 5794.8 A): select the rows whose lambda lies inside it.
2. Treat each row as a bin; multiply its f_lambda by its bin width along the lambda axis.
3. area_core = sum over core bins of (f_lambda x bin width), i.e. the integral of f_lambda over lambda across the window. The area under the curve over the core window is 240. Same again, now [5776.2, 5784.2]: 109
